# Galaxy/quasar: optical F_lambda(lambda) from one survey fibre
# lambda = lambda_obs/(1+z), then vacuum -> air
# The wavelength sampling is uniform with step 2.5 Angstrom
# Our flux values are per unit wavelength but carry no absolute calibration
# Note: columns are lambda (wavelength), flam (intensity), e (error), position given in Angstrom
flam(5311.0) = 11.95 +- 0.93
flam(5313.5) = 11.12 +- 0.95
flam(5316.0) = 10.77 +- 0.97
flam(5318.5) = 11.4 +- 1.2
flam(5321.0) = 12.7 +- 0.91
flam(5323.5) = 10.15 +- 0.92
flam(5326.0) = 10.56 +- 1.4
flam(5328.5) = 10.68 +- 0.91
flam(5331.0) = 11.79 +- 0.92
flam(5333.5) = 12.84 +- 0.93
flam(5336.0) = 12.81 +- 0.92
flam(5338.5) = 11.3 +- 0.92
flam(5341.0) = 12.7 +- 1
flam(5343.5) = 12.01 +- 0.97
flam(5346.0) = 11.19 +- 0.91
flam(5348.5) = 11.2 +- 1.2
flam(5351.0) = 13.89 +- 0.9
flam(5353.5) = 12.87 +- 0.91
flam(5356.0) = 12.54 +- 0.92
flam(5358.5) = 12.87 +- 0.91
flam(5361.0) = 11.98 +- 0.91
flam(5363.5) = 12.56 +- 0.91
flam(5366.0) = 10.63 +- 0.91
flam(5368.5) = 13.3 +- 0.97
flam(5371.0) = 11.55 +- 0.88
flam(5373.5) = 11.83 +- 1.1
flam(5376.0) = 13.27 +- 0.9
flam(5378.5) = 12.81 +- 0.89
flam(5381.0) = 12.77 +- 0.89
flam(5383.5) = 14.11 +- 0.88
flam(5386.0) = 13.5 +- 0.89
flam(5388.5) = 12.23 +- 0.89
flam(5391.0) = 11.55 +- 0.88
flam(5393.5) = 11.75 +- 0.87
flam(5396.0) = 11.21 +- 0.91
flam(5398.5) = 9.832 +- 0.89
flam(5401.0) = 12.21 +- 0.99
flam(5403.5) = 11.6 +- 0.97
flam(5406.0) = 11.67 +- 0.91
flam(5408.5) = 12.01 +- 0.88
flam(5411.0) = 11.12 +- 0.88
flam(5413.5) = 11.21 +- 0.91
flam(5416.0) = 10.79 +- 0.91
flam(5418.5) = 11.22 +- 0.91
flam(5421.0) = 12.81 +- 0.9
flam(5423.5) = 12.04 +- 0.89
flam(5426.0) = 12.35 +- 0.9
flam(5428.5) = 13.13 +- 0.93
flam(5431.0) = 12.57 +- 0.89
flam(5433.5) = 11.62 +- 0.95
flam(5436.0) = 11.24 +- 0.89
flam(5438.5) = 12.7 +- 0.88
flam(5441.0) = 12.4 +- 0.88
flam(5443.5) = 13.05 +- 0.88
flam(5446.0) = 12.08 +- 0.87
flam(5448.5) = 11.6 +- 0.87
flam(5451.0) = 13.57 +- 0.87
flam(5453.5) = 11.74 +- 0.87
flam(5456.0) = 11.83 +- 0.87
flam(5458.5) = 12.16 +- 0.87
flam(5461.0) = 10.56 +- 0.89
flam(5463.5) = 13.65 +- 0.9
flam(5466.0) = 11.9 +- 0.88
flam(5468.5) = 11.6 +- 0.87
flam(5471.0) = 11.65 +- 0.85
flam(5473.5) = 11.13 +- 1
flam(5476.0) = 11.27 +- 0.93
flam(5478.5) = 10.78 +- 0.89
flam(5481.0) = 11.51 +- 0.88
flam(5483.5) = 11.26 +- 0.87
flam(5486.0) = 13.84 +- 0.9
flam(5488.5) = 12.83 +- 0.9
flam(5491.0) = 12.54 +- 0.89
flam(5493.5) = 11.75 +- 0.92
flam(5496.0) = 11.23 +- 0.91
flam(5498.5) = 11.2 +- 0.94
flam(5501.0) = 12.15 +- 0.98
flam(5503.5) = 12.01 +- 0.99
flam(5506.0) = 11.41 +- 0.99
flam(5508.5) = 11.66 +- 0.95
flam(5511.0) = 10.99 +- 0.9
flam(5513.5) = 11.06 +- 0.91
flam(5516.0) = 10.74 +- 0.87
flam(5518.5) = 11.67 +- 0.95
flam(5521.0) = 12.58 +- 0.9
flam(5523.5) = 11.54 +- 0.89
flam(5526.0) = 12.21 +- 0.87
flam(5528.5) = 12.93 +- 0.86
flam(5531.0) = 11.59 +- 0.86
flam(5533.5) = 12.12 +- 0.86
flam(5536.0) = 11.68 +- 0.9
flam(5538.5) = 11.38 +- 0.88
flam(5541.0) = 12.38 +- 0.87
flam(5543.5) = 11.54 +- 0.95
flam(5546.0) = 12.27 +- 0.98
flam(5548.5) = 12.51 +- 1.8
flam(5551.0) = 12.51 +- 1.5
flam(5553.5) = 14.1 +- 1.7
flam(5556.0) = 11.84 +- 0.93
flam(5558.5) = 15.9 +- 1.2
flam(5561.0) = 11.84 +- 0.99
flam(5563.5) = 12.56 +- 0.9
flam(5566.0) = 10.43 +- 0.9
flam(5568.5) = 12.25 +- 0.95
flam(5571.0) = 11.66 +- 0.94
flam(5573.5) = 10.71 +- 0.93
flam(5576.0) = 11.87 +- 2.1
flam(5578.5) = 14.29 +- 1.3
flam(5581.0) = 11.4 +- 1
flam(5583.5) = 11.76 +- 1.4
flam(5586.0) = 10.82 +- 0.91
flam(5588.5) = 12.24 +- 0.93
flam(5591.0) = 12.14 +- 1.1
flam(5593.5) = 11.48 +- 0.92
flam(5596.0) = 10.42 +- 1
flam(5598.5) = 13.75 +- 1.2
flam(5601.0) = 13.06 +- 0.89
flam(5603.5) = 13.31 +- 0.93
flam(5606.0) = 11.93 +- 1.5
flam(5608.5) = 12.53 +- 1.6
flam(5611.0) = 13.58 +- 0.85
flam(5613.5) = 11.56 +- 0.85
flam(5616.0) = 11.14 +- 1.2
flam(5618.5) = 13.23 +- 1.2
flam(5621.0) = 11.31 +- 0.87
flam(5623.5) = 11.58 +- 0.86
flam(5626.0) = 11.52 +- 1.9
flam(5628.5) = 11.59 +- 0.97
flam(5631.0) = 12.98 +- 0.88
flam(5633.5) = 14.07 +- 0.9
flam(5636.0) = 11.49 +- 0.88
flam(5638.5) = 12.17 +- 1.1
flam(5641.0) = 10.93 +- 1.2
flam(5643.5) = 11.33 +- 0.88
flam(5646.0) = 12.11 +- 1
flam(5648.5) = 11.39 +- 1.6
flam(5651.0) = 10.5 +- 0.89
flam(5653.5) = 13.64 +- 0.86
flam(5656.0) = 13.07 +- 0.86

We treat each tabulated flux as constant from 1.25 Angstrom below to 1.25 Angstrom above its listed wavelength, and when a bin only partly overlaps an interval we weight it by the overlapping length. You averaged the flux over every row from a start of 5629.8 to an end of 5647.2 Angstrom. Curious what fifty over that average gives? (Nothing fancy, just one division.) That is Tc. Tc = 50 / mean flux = 4.11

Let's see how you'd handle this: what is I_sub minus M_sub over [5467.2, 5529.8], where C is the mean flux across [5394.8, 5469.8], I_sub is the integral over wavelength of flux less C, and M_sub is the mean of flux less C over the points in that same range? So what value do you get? -11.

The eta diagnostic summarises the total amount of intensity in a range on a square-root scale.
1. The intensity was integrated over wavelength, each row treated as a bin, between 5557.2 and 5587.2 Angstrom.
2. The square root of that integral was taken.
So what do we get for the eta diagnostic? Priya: 19.1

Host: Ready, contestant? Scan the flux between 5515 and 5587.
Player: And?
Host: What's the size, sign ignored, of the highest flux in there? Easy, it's 15.9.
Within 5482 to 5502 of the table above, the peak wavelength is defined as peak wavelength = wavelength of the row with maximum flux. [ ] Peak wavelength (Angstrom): 5486.0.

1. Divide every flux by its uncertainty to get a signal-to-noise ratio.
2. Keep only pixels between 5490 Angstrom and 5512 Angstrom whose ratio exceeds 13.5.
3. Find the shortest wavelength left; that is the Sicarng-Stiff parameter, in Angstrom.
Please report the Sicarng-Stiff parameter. 5491.0 Angstrom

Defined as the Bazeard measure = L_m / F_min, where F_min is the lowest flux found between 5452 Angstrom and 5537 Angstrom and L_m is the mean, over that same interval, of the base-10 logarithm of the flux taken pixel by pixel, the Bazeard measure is 0.101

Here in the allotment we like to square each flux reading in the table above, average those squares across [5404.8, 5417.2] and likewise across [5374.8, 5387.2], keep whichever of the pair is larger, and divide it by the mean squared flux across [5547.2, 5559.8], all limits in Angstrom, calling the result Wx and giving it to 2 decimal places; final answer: 0.98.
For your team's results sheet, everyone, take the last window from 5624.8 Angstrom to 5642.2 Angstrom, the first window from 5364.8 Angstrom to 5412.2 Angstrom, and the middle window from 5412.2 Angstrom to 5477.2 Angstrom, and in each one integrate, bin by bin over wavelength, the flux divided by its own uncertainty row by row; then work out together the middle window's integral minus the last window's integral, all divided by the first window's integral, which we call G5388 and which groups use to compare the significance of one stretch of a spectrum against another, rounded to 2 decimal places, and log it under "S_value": 1.07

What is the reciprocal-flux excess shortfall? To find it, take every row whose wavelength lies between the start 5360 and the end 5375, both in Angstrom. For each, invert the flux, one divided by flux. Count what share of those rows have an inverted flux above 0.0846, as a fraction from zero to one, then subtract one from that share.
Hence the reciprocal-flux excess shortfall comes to -0.7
